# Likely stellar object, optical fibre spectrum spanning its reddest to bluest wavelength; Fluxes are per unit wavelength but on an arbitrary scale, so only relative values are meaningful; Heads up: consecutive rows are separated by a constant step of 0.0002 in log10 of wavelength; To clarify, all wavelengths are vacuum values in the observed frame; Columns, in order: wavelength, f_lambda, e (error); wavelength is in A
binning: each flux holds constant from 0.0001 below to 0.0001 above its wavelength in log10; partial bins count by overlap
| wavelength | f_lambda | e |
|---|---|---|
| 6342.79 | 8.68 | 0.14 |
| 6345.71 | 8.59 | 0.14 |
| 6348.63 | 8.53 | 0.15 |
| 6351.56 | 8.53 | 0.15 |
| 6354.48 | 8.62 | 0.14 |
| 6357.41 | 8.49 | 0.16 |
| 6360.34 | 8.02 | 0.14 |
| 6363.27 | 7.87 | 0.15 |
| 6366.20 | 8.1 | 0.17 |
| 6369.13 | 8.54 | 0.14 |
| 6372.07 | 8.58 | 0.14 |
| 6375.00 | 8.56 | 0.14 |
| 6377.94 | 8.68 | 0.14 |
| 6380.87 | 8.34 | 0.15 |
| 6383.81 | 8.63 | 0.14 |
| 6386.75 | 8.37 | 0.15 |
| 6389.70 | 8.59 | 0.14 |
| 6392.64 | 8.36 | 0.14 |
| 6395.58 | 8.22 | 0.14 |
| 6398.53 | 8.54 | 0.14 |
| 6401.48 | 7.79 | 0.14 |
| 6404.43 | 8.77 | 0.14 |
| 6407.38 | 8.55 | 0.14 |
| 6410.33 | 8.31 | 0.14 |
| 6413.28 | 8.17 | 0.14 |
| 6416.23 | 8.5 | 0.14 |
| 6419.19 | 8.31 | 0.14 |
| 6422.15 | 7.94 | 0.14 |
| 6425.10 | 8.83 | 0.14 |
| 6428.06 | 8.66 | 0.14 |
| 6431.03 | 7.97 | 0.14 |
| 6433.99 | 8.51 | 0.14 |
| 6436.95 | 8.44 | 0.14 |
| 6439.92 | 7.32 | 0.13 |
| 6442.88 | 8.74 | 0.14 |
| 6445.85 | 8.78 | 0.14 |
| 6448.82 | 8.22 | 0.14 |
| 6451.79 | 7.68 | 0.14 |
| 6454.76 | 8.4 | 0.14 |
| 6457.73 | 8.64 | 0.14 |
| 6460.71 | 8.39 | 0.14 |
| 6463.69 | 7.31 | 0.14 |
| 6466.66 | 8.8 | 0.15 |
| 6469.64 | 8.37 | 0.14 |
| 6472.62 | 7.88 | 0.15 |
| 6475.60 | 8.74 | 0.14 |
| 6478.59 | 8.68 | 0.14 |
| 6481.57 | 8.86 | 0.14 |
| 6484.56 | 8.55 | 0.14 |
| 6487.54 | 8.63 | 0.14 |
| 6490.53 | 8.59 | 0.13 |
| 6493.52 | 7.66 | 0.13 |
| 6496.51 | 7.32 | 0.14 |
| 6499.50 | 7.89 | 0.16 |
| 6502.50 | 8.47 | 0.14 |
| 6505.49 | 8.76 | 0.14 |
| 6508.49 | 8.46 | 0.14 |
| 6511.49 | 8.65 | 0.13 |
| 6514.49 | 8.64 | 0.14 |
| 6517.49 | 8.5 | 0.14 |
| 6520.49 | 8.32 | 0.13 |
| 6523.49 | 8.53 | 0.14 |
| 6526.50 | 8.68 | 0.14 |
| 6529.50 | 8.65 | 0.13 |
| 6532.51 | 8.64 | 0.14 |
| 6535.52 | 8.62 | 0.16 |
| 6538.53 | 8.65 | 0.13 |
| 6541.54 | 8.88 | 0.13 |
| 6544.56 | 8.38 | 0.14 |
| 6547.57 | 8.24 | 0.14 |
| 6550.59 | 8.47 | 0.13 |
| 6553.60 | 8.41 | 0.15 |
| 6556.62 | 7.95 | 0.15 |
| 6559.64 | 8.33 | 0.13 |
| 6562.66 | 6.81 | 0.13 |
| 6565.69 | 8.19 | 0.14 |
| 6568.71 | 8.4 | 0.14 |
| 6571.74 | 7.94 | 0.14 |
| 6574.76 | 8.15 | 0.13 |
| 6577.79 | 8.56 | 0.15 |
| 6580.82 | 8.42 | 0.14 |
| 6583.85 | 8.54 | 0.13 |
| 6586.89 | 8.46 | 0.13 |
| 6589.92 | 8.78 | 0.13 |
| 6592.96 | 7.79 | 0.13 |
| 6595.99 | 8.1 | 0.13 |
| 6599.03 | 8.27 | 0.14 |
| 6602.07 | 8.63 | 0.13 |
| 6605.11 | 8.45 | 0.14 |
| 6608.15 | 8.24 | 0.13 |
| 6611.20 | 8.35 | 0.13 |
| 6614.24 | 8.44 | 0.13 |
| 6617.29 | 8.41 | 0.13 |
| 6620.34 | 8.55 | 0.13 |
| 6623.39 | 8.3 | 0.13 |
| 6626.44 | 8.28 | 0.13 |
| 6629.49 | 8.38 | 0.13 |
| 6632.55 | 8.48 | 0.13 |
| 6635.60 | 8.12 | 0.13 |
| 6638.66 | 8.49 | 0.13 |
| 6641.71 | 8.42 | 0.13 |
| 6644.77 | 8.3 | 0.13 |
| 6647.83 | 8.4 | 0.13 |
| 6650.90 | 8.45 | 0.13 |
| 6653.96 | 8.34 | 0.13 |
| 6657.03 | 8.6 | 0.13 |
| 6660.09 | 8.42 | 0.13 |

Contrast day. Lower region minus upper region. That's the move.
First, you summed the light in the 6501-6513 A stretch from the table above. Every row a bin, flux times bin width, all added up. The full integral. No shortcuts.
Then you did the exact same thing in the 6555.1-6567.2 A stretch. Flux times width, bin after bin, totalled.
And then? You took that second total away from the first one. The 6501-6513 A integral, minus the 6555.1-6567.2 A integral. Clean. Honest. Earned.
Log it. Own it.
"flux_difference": 8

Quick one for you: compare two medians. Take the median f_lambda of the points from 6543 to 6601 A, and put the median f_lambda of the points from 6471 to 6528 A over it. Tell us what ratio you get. 1.026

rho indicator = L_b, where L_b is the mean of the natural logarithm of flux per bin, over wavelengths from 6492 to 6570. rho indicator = 2.12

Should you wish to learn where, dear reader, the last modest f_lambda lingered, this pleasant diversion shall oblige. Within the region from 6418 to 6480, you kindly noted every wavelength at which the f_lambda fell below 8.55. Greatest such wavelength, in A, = 6472.62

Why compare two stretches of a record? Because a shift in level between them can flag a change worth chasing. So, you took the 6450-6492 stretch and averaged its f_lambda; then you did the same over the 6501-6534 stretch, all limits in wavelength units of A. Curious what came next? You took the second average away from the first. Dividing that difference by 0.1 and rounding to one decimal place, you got -1.8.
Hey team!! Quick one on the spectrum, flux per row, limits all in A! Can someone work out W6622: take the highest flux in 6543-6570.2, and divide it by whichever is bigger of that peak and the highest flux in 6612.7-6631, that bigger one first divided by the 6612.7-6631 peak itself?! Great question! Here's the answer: 8.47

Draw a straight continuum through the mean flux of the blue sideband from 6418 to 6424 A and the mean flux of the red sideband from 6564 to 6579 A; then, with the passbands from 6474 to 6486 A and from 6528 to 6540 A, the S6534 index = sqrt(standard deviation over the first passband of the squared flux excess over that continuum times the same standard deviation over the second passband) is 0.04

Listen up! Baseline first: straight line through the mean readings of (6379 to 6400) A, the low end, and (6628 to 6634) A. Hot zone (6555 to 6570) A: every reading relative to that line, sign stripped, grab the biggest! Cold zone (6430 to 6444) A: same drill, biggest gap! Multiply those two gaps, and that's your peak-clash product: 1.8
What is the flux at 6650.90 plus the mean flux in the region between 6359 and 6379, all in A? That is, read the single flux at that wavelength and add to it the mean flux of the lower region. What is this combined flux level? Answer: 16.8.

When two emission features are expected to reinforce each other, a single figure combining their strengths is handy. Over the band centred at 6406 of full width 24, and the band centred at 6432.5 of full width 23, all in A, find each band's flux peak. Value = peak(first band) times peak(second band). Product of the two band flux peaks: 77.4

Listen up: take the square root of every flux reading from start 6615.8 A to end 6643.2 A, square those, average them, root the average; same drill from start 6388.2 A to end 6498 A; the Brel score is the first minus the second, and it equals 0.010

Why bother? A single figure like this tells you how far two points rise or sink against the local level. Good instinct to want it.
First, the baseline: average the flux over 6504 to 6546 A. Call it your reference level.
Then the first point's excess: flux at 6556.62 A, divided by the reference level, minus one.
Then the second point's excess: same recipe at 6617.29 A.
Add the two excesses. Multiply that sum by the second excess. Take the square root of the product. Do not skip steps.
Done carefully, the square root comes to 0.05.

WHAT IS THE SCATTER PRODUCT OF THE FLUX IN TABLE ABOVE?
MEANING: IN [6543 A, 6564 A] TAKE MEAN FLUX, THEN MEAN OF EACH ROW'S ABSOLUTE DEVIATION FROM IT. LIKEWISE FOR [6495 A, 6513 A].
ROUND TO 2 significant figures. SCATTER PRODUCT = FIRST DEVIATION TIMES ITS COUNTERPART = 0.18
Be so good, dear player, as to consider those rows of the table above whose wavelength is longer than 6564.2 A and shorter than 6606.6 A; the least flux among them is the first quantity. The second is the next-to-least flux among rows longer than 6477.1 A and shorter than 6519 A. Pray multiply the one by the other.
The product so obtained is 59.7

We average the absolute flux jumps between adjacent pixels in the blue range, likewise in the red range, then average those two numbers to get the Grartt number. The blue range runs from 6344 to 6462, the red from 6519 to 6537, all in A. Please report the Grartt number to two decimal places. 0.22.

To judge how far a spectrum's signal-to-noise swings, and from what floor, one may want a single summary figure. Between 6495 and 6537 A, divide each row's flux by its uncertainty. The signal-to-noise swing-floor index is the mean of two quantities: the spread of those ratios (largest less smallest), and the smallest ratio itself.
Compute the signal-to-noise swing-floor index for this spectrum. 33.3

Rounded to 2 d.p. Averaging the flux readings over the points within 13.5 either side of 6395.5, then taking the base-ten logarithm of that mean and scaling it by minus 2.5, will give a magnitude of -2.31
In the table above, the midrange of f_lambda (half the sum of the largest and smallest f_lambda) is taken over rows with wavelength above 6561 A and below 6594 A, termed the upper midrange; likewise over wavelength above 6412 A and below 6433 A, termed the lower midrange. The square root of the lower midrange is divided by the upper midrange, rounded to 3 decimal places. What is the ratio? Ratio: 0.371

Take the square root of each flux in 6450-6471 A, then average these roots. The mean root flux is 2.87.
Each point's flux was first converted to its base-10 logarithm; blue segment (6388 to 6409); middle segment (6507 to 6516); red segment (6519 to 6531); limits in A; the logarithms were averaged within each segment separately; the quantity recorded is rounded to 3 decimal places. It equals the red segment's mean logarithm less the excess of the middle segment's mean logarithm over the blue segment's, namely 0.922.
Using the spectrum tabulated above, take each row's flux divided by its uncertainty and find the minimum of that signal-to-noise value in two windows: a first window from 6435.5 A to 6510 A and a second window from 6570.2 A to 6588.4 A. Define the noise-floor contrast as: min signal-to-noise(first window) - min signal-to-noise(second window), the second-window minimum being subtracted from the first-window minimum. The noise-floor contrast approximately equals -7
